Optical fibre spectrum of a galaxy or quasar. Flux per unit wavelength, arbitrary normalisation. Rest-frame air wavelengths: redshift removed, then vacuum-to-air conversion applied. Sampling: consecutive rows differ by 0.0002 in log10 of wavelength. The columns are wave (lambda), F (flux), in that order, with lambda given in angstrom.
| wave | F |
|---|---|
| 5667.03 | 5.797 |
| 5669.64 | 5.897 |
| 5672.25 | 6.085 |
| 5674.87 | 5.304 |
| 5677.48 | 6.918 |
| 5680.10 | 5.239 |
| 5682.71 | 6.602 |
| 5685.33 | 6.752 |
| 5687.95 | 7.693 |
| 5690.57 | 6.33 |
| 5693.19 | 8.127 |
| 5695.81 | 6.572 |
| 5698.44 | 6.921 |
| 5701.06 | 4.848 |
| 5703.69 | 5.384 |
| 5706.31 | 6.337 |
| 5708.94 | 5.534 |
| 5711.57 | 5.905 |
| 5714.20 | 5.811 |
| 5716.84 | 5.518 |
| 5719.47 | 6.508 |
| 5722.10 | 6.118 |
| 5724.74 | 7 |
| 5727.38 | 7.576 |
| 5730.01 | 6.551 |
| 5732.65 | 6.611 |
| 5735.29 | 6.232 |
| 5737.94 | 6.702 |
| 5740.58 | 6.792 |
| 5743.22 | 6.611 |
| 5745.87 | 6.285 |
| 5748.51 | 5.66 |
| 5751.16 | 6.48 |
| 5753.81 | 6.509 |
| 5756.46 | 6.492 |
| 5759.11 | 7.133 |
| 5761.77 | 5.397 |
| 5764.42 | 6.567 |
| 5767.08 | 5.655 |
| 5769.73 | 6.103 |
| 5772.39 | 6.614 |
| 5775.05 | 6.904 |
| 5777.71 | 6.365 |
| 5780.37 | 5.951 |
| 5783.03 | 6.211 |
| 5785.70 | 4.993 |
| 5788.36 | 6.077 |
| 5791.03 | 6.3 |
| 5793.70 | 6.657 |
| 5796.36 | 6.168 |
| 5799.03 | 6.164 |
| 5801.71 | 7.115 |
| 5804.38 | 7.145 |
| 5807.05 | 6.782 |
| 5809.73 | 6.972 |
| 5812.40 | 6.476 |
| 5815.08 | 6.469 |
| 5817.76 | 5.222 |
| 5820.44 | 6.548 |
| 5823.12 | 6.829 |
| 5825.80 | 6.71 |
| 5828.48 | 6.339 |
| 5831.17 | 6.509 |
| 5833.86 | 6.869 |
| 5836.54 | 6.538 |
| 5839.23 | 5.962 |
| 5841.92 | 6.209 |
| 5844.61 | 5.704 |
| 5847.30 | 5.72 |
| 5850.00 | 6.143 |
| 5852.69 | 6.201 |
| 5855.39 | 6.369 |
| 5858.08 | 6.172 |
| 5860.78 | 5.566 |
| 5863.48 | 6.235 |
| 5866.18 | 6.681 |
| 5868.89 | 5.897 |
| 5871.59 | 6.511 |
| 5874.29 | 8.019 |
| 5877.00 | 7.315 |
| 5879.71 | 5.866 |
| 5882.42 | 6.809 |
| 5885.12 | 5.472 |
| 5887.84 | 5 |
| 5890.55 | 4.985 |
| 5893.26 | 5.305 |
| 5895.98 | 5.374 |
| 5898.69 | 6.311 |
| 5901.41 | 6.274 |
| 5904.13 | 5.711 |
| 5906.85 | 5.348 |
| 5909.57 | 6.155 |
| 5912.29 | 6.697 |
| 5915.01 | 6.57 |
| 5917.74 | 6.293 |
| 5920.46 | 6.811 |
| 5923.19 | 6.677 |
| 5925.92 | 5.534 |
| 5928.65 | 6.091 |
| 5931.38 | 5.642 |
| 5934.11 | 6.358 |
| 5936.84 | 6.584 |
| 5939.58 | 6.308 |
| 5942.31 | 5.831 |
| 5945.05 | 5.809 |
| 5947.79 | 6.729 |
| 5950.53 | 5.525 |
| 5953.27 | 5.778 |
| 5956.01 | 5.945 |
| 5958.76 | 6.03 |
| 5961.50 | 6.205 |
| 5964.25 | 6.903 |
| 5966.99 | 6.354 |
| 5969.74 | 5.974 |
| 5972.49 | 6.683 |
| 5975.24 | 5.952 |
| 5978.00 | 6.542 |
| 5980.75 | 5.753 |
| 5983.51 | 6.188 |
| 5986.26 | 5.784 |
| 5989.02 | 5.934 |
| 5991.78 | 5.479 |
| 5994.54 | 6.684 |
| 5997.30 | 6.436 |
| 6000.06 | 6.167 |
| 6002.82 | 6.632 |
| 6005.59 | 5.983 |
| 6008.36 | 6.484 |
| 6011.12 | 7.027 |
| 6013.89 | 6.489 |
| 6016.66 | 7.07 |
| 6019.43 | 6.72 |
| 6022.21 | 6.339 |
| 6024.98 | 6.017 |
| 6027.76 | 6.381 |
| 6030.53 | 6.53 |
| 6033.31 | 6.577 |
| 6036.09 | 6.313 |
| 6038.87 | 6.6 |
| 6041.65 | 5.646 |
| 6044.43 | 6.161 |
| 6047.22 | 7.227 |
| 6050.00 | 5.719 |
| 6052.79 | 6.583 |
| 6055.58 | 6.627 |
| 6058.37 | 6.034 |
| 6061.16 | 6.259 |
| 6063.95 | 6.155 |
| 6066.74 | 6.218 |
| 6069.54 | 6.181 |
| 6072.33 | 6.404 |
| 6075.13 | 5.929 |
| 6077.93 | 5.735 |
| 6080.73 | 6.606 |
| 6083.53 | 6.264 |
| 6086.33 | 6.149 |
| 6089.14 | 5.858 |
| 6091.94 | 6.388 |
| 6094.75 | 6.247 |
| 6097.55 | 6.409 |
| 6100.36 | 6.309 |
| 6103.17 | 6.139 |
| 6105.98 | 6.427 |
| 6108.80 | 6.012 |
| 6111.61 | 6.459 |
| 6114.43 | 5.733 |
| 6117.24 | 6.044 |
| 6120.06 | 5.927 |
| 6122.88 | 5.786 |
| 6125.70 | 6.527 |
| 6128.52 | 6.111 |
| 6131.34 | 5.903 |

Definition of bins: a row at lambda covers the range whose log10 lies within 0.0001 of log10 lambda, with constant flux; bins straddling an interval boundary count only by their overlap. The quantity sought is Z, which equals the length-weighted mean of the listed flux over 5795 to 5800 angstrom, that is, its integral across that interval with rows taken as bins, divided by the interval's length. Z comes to 6.2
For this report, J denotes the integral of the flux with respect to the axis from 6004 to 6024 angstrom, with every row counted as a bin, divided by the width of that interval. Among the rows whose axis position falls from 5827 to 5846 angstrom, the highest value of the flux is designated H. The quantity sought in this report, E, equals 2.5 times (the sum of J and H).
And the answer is 33.6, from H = 6.869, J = 6.58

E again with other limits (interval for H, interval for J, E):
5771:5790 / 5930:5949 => 32.7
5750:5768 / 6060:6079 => 33.2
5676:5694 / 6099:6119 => 35.7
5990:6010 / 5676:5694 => 33.6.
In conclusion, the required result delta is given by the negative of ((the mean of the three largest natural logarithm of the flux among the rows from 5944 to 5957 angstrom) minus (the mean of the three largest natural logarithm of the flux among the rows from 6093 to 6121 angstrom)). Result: 0.05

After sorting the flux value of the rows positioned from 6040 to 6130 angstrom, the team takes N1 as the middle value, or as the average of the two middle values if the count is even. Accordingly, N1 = 6.17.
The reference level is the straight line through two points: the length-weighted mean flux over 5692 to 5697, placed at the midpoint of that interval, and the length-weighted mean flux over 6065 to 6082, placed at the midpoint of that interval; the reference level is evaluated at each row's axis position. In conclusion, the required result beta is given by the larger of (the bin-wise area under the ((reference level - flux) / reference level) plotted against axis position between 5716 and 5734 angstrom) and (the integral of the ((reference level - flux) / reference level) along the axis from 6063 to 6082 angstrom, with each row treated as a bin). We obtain 1.68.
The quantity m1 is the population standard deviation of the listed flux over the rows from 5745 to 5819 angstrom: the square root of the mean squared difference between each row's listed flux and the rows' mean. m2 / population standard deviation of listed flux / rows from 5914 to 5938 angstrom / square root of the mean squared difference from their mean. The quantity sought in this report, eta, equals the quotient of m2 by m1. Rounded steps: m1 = 0.55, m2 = 0.42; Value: 0.78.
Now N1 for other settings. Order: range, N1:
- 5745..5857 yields 6.37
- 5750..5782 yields 6.49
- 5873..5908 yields 5.71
